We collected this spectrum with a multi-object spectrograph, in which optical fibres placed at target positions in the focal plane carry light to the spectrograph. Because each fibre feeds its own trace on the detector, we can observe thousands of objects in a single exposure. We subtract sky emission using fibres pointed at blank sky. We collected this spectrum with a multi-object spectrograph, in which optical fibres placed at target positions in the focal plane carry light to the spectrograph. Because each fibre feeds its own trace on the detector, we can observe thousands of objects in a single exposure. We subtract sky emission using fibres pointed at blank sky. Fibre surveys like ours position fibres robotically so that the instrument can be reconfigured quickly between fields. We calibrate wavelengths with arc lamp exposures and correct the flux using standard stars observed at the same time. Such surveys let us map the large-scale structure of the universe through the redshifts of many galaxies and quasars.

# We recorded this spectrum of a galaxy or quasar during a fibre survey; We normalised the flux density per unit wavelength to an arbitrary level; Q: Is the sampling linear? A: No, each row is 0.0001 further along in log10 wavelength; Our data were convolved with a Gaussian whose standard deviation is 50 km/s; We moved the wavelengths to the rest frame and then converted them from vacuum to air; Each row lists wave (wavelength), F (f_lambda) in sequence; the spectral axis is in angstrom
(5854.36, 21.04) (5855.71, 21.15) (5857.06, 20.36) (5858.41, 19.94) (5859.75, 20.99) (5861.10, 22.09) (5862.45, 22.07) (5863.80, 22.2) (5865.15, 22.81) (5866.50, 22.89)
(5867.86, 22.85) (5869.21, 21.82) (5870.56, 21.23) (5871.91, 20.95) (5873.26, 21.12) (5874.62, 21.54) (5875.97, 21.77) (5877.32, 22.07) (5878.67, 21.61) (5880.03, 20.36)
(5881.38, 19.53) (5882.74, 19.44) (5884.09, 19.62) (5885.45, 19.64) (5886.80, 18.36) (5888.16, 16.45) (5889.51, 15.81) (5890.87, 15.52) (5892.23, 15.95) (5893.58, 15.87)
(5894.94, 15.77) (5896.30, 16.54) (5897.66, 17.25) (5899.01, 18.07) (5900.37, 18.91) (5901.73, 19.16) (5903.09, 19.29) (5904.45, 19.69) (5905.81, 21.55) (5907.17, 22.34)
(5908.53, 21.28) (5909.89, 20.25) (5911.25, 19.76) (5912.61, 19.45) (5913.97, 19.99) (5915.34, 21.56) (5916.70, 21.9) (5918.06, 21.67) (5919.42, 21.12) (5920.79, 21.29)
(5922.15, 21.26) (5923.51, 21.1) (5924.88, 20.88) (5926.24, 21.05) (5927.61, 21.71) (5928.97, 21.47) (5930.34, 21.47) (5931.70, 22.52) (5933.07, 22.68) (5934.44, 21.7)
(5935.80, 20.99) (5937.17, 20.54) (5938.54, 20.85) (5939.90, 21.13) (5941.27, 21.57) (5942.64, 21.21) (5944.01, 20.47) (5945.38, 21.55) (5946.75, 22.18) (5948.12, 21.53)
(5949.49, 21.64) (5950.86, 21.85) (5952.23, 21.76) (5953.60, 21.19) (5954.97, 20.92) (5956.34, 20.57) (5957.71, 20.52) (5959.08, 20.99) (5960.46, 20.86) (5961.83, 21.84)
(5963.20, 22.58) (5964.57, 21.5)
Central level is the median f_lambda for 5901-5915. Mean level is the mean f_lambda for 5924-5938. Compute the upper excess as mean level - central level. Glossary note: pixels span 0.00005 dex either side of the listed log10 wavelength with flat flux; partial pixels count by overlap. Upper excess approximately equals 1.6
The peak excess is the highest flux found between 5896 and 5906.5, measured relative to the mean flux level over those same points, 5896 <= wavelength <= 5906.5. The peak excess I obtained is 2.7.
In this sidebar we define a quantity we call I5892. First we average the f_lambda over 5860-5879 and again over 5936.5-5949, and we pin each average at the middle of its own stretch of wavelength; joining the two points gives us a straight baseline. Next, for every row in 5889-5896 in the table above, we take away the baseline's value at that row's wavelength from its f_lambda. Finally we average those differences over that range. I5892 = -6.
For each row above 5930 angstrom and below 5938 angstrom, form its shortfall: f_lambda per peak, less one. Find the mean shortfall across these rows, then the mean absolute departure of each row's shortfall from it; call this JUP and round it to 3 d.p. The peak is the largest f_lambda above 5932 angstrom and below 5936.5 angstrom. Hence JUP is 0.029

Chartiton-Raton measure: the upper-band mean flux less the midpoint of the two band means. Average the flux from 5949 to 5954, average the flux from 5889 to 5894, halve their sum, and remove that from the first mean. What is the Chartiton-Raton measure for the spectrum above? 2.9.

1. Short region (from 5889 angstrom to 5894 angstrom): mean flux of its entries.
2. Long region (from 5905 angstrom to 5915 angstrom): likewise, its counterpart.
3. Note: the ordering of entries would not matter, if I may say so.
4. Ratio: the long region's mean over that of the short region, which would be 1.31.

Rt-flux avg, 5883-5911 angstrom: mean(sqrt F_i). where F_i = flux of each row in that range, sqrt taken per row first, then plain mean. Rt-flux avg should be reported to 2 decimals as 4.28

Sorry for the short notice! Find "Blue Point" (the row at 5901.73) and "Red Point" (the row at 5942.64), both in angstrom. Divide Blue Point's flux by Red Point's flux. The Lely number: 0.90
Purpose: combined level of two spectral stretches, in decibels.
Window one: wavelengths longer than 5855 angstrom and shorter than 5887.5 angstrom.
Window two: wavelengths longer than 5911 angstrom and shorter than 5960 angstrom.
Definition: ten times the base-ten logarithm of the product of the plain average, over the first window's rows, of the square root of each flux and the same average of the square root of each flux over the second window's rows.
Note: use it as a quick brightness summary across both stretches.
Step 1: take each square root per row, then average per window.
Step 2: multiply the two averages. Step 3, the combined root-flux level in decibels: 13.3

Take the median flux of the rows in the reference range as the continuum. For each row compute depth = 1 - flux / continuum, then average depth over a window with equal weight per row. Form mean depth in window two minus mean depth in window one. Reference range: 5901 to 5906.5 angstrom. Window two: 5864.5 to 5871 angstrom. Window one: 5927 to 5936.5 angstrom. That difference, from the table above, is -0.03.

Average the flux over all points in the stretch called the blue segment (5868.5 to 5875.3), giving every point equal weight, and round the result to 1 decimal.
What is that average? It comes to 21.3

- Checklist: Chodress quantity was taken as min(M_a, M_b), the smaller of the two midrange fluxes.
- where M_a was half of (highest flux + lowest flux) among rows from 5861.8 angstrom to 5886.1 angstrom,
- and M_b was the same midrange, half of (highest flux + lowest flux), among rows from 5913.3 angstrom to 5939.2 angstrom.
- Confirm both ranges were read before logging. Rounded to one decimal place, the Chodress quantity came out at 21.2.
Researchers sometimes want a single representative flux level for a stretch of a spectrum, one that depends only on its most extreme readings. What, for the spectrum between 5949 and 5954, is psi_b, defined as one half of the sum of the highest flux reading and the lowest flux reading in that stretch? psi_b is 21.5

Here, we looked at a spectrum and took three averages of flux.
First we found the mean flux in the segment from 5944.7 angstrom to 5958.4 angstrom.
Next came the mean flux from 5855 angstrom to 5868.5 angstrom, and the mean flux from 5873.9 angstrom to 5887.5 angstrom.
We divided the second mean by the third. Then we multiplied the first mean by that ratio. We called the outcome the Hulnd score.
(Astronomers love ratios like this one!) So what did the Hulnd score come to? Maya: 22.8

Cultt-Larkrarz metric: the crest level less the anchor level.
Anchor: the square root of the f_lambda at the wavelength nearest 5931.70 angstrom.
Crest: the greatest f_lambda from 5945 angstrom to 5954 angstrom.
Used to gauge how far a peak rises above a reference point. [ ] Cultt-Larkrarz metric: 17.4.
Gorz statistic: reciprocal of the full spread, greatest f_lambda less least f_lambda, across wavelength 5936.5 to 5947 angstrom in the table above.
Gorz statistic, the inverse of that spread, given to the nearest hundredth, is 0.58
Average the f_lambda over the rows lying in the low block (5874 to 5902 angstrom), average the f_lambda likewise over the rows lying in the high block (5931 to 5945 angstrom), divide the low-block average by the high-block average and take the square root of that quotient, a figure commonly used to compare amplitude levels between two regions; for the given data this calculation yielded 0.93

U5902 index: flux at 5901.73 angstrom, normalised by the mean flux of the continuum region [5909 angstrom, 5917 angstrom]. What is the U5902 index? 0.94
